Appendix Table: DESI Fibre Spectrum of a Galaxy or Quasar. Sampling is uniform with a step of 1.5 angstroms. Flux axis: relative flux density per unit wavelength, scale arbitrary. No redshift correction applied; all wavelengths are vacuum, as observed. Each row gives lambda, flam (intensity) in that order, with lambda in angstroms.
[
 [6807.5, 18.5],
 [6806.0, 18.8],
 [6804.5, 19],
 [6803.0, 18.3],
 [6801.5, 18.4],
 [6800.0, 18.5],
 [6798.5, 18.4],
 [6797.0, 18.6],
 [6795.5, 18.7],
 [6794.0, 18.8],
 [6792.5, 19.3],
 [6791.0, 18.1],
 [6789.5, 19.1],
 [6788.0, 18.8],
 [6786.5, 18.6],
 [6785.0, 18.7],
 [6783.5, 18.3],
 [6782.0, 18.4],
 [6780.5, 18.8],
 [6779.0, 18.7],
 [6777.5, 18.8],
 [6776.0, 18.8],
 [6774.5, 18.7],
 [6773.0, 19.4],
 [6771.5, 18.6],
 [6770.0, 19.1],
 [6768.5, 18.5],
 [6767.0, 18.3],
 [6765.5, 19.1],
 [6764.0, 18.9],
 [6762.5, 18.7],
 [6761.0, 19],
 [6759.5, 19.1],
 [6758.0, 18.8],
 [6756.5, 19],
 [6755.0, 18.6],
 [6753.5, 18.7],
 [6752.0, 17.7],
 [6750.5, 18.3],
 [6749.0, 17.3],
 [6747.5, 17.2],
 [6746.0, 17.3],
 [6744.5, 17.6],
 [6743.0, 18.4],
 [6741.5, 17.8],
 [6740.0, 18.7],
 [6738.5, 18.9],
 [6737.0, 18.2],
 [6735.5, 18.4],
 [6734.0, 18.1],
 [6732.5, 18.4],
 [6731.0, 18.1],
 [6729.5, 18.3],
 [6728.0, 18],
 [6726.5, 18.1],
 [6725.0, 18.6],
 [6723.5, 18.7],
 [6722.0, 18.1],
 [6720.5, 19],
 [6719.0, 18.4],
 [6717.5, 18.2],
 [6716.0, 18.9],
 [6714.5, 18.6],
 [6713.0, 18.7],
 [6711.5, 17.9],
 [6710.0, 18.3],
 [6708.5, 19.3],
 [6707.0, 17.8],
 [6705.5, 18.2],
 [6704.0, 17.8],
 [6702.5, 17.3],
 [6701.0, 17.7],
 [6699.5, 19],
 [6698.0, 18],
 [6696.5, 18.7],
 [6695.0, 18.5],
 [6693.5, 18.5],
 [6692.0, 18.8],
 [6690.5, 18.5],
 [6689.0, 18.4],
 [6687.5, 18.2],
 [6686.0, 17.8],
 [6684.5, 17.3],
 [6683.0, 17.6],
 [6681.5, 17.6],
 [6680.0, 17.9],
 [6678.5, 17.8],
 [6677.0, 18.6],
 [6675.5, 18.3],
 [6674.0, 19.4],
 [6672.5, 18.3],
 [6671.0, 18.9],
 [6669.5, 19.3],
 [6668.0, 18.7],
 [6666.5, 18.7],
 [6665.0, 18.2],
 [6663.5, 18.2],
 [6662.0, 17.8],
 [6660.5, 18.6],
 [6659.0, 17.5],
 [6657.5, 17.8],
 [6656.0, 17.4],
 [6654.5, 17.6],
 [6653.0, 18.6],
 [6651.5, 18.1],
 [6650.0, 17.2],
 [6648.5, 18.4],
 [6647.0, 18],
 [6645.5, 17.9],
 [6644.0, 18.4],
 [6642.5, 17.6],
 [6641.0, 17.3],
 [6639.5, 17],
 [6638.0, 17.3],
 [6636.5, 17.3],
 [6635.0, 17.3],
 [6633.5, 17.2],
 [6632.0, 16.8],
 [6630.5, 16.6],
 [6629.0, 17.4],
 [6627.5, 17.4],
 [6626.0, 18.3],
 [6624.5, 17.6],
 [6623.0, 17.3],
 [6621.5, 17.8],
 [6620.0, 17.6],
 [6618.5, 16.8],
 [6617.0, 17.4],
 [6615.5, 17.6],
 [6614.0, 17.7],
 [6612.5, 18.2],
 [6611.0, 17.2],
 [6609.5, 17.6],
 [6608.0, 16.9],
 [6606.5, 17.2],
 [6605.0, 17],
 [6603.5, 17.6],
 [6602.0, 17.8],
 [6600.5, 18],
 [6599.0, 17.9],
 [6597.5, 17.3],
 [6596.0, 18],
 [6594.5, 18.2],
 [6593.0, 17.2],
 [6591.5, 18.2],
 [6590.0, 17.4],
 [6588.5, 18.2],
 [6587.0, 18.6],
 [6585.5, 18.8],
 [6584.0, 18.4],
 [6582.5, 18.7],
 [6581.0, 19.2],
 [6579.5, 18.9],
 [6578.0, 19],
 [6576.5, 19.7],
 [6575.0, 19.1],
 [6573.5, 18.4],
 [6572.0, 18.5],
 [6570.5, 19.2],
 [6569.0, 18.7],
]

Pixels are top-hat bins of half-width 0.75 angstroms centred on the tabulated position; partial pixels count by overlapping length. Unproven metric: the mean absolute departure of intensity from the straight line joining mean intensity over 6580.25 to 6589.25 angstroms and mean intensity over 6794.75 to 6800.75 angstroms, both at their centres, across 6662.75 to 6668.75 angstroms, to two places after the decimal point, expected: 0.25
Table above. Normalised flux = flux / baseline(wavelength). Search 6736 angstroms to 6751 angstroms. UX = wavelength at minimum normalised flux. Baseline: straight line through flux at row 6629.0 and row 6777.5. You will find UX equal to 6747.5 angstroms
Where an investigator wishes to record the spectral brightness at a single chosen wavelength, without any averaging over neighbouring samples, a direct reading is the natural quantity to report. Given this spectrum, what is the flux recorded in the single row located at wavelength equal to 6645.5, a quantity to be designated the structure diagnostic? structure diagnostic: 17.9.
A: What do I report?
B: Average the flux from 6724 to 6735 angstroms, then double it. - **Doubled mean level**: 36.5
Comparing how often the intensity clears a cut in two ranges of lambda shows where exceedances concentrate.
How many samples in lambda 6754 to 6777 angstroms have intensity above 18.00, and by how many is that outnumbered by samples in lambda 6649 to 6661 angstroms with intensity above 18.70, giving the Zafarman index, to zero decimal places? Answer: -15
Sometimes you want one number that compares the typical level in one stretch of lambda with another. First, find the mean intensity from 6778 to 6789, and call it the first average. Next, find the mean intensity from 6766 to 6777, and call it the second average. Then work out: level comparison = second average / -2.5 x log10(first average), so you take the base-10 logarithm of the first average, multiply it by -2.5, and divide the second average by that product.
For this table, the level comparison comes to -5.91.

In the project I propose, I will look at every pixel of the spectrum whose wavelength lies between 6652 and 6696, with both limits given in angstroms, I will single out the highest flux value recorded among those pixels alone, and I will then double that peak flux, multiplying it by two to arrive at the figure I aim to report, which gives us 38.8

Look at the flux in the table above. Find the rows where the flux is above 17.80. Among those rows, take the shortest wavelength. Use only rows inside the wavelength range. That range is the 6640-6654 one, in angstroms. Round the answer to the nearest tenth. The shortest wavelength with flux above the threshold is 6644.0 angstroms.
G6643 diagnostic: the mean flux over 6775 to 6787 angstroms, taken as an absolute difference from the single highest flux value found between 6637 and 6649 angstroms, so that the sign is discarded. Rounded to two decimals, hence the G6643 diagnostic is 0.24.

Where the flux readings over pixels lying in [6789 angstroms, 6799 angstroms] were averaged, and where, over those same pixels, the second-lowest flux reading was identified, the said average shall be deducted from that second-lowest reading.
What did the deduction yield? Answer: -0.31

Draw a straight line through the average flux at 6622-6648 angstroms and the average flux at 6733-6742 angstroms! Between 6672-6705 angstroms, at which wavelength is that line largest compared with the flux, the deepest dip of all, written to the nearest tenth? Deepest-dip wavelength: 6702.5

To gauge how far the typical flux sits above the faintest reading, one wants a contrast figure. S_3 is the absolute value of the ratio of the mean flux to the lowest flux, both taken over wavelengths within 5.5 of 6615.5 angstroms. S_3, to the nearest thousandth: 1.042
